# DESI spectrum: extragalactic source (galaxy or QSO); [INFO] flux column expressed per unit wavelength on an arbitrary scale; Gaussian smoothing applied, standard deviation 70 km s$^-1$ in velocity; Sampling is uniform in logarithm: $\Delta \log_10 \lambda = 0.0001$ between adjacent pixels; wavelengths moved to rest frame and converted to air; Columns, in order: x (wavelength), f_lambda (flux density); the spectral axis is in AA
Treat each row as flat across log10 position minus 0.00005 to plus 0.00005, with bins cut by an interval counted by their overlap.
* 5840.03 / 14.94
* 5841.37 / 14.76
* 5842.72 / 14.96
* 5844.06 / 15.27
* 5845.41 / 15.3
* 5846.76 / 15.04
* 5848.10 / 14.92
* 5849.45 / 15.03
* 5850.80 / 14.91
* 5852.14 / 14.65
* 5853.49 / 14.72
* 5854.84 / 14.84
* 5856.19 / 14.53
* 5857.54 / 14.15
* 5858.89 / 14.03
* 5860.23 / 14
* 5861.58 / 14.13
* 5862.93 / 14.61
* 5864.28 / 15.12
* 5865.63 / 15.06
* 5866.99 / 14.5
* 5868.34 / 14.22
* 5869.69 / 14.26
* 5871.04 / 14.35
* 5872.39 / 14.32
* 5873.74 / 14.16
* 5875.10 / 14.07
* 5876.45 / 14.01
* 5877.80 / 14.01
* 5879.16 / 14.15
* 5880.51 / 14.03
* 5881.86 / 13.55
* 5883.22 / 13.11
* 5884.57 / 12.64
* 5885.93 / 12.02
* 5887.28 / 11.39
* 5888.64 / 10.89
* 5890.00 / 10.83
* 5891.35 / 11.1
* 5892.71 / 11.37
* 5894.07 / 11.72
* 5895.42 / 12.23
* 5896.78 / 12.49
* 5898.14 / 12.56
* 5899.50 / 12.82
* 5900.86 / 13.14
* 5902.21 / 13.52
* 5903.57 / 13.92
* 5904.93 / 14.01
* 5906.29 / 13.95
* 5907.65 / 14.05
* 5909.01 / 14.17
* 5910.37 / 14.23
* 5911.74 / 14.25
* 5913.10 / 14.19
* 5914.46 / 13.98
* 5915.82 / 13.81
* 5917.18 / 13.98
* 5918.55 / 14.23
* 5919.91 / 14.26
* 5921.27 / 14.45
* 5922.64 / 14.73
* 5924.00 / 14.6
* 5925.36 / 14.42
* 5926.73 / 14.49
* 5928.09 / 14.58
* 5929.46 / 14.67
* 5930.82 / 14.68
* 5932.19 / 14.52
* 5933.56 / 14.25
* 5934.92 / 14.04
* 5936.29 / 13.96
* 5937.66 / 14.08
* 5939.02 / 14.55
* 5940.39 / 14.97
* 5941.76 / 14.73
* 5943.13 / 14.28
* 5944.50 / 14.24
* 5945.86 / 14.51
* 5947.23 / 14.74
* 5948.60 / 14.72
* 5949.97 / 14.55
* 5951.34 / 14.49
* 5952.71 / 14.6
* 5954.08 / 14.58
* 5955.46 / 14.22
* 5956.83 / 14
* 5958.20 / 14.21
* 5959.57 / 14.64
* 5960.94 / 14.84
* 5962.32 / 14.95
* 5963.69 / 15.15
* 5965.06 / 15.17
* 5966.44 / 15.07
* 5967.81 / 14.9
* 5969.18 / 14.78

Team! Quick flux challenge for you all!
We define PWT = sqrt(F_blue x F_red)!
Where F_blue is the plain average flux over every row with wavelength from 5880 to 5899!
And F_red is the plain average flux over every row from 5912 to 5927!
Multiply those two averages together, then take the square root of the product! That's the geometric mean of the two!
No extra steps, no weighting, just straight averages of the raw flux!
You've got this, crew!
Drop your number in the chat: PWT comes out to 13.2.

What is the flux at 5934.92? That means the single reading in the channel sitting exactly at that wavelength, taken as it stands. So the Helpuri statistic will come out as 14.04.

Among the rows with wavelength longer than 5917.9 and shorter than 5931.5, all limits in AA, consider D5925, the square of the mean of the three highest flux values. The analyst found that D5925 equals 216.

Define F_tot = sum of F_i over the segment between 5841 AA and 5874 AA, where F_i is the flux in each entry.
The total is 366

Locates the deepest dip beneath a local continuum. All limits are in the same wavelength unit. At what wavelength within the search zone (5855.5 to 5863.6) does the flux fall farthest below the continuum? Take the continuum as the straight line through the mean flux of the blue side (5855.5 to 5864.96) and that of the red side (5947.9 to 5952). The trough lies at 5860.23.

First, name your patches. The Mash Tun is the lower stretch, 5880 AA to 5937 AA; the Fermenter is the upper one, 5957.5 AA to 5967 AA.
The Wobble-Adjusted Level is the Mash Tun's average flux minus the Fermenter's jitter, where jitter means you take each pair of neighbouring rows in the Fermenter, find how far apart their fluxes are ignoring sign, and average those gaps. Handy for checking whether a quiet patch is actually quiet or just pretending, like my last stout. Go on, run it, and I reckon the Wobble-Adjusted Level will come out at 13.3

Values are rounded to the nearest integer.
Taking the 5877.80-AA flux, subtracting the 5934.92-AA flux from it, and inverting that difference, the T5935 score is -33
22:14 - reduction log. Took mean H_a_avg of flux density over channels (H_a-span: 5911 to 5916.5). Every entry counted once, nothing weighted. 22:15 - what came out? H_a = 14.1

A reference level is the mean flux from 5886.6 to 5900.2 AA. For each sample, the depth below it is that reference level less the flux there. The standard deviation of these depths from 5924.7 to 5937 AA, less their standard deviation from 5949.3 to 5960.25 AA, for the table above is 0.0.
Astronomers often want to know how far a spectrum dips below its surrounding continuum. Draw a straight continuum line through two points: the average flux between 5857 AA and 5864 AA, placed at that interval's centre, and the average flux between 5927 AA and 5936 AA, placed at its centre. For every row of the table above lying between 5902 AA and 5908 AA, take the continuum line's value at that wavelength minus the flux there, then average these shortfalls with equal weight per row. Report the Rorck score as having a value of 0.5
